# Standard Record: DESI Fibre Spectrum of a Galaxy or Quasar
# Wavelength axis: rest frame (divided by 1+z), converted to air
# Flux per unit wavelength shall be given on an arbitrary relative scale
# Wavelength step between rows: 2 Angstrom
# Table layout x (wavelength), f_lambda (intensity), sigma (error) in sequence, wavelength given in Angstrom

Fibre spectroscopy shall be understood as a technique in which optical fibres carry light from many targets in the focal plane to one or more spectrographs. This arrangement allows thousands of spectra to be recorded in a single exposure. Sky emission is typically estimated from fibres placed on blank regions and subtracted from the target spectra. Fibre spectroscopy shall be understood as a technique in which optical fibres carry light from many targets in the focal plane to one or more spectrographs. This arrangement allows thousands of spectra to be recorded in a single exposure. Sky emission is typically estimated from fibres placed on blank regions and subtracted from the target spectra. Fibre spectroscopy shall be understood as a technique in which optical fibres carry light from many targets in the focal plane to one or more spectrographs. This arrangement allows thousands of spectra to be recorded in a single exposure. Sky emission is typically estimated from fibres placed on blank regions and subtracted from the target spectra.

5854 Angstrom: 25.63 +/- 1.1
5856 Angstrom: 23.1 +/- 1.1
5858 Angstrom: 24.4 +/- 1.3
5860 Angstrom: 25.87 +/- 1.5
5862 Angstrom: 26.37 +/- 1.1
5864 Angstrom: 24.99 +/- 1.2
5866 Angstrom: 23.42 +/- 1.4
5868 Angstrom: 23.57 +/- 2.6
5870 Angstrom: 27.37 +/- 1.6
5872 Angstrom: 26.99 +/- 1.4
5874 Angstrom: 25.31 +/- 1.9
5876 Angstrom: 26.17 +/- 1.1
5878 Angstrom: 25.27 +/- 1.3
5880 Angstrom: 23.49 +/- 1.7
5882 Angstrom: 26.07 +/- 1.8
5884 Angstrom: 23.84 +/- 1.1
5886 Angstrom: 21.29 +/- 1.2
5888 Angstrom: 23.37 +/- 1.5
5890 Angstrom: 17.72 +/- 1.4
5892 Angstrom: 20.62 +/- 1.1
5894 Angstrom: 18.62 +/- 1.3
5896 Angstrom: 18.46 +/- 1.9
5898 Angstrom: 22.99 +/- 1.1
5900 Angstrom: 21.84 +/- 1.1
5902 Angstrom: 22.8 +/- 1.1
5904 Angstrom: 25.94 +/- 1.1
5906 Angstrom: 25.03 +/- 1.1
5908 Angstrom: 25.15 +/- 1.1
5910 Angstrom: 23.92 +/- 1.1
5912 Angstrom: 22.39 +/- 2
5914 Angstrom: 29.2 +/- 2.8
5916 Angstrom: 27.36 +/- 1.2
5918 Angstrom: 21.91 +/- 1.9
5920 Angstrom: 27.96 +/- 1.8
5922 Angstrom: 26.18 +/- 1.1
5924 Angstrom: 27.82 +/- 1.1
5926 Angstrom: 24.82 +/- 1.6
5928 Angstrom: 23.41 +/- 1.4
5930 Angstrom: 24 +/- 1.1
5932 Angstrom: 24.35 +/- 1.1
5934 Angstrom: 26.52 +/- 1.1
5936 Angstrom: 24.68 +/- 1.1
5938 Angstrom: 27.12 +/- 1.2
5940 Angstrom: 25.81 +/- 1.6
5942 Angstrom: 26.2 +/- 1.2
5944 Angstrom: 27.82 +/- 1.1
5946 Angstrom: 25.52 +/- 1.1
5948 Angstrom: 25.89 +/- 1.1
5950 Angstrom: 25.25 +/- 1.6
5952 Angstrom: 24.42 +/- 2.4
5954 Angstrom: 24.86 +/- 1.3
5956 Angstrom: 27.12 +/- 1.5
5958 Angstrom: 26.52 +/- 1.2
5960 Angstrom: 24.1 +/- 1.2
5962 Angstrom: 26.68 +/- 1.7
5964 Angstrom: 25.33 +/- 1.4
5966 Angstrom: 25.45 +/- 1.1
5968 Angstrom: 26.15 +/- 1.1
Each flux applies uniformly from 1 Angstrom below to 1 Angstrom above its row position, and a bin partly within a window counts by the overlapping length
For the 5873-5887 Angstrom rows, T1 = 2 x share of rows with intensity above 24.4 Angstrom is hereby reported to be 1.14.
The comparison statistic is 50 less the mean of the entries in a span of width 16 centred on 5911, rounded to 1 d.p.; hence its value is 24.9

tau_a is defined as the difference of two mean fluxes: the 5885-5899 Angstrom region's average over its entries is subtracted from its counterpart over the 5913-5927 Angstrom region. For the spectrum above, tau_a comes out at 6.0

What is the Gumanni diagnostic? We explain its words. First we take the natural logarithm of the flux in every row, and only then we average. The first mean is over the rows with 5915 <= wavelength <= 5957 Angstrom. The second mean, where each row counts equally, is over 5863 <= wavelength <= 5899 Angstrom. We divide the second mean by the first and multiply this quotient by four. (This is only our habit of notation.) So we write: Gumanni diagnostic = 3.87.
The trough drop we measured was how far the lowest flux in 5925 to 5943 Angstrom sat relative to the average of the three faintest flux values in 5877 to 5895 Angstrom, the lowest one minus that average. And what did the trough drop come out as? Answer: 4.4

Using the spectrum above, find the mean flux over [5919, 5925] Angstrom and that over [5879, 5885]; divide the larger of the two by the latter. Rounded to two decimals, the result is 1.12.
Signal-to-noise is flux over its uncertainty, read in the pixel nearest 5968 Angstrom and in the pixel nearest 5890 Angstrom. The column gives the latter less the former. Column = -11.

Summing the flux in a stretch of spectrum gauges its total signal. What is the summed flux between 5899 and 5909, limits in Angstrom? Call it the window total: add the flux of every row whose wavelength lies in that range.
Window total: 121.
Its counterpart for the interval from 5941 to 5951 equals 131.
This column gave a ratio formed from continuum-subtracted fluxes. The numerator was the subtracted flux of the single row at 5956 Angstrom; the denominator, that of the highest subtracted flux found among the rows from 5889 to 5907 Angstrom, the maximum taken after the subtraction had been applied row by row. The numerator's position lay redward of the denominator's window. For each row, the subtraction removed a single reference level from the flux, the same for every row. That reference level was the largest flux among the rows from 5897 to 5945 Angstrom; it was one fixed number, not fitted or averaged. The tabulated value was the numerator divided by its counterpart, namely 0.6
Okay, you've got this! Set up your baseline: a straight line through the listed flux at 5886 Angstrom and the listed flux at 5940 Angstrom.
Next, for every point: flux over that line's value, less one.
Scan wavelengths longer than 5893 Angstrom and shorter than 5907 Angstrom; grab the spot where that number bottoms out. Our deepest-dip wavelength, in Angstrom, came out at 5896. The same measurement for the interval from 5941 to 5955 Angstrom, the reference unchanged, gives 5952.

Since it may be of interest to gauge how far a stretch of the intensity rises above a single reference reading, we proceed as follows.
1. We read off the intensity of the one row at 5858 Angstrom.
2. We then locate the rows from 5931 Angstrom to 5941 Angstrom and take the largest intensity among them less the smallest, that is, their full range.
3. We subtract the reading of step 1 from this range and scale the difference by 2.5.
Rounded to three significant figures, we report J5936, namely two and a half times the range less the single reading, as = -54.1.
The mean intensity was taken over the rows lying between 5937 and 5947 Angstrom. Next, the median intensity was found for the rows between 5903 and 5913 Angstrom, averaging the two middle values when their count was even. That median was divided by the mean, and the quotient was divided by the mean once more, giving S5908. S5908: 0.0357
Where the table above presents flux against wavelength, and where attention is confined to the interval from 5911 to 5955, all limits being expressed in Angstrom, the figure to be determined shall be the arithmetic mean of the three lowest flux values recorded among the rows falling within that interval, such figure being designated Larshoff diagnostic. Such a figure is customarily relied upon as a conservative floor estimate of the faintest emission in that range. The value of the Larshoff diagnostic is 23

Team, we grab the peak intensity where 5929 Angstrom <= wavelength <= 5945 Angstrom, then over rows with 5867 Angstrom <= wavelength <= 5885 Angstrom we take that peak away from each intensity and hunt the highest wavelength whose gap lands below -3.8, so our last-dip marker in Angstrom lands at 5884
